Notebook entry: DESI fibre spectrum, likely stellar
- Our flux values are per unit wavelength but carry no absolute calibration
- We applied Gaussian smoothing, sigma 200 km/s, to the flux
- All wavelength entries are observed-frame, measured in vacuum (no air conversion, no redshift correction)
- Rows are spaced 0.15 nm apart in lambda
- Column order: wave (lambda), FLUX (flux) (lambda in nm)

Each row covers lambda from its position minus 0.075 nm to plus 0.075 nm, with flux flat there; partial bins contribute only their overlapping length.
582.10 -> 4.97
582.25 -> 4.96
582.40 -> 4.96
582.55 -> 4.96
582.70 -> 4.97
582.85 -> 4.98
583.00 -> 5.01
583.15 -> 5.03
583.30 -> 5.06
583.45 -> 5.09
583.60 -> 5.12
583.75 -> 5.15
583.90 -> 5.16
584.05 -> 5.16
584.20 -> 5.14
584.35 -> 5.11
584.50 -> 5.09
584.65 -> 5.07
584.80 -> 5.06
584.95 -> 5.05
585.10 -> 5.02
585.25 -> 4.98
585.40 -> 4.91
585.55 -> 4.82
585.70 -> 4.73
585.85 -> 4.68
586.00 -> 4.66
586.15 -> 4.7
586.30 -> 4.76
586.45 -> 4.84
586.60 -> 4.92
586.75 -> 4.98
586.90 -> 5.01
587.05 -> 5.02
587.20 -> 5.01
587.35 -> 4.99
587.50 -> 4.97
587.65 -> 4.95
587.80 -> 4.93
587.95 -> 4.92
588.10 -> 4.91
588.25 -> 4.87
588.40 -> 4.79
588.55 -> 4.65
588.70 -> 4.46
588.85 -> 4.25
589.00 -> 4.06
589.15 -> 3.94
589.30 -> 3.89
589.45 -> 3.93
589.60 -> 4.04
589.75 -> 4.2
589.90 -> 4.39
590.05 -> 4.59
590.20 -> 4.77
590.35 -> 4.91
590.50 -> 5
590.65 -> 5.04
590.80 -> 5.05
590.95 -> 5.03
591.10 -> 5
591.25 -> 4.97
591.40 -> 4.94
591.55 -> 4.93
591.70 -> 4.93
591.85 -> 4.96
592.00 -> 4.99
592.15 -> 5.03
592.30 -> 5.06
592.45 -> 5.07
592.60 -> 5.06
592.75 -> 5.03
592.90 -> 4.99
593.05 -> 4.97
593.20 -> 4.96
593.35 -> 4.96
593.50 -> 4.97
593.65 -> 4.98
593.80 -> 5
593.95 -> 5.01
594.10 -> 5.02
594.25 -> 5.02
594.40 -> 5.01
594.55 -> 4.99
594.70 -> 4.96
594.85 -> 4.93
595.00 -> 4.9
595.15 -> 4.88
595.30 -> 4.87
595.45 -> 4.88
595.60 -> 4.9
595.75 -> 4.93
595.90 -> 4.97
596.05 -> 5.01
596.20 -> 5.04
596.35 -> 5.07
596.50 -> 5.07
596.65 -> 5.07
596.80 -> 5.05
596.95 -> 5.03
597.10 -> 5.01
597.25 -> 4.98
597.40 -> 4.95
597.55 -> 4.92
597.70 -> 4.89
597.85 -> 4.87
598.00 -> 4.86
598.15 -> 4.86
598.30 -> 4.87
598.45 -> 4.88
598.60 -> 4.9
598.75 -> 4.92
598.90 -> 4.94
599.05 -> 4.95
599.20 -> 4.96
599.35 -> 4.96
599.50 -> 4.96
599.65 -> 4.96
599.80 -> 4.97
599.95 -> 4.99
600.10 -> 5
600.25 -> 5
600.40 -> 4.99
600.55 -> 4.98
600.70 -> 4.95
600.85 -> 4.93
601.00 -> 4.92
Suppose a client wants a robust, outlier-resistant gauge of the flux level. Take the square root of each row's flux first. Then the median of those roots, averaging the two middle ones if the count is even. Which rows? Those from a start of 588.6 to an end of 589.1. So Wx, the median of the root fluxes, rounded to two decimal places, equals 2.06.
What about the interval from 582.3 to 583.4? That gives 2.23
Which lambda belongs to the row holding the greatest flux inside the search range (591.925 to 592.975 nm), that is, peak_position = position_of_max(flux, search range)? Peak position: 592.45 nm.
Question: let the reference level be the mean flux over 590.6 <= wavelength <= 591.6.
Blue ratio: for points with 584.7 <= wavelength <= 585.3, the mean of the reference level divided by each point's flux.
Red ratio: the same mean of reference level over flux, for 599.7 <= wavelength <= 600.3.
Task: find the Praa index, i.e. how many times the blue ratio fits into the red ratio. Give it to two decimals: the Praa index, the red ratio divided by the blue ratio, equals 1.01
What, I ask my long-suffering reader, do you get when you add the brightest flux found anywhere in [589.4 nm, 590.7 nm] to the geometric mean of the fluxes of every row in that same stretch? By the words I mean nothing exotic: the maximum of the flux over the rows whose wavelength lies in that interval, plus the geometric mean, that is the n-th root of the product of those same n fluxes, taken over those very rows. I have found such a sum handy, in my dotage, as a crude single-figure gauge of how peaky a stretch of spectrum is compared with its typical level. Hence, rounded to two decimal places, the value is 9.56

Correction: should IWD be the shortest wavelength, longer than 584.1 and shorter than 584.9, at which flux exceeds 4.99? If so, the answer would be 584.20 nm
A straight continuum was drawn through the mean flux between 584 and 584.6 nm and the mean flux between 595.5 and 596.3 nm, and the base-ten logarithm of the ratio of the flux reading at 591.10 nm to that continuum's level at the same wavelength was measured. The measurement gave 0.00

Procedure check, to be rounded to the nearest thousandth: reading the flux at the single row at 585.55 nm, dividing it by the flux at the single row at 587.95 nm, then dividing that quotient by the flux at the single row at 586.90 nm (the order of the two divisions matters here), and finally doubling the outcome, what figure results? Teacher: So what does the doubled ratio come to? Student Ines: 0.391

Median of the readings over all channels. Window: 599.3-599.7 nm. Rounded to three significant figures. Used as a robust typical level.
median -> 4.96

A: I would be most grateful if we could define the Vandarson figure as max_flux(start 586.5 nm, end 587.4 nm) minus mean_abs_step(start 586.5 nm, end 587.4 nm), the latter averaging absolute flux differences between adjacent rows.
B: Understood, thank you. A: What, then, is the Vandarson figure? 4.99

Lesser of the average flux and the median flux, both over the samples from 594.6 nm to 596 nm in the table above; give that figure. 4.90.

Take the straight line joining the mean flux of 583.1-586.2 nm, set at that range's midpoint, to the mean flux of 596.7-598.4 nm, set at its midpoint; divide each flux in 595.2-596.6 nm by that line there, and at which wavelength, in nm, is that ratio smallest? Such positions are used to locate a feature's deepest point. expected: 595.30 nm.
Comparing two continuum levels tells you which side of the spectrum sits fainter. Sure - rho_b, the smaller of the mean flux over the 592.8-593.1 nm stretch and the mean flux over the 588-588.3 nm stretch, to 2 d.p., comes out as 4.89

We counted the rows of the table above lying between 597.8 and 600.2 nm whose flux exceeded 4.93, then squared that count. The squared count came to 81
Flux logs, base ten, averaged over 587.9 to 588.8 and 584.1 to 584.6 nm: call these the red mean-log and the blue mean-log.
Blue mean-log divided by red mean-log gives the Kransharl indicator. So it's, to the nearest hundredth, 1.05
